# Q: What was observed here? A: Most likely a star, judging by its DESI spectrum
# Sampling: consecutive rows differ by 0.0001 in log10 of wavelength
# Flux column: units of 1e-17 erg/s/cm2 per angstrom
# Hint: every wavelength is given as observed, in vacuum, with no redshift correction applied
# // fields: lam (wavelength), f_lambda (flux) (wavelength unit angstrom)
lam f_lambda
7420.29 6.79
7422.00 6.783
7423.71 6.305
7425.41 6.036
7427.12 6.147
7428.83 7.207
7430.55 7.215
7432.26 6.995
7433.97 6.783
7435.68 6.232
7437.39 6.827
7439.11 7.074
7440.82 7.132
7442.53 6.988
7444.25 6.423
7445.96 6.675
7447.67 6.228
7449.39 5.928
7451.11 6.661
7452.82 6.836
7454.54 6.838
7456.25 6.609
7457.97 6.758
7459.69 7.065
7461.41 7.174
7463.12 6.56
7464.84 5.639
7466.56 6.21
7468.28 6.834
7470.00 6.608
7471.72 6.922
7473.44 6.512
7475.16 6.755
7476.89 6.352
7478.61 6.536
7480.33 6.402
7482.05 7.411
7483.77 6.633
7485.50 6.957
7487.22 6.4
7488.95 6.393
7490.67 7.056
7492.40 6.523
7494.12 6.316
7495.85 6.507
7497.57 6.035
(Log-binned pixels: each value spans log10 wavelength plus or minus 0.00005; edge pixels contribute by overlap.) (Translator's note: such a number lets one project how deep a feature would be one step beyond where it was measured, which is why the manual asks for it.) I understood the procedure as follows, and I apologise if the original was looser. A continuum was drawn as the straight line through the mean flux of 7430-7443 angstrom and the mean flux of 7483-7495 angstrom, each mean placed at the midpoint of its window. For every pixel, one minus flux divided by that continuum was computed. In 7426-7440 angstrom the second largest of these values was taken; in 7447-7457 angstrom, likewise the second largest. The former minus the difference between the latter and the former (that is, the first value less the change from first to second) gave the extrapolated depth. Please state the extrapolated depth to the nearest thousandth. 0.106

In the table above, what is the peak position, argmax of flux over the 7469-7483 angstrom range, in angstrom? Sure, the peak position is 7482.05 angstrom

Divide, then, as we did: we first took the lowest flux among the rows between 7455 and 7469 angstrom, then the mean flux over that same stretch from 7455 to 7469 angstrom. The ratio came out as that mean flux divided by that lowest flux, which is 1.17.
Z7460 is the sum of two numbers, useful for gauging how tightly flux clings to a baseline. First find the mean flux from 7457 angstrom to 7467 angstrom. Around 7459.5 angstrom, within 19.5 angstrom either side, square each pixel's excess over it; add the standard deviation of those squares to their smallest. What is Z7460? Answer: 0.20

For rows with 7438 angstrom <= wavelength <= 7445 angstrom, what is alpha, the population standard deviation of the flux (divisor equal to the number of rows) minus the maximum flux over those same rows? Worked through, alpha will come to -6.85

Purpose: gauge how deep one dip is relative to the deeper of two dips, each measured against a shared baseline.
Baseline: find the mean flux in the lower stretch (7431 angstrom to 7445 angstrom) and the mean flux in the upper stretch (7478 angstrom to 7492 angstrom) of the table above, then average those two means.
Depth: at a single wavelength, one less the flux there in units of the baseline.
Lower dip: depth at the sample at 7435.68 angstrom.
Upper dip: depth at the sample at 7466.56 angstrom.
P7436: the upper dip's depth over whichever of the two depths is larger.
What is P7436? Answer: 1.00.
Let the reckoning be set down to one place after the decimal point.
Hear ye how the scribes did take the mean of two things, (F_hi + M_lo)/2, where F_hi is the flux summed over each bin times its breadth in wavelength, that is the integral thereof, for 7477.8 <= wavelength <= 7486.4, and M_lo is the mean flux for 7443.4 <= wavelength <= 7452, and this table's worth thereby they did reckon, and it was 32.4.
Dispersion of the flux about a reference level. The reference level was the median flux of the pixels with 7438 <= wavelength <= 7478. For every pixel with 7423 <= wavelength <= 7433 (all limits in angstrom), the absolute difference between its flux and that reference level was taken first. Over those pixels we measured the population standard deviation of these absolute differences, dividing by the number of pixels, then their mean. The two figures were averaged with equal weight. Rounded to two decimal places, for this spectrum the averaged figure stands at 0.30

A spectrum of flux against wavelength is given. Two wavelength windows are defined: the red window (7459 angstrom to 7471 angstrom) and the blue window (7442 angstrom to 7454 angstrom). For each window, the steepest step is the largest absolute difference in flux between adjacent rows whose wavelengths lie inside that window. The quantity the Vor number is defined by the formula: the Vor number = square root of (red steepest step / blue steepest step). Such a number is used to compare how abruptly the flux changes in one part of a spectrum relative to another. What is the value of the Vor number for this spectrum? 1.12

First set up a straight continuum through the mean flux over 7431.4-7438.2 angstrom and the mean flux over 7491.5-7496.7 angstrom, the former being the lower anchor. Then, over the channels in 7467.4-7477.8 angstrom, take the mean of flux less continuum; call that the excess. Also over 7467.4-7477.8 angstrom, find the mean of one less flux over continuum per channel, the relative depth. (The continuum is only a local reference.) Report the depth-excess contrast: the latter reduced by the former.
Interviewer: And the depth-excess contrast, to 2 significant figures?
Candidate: -0.14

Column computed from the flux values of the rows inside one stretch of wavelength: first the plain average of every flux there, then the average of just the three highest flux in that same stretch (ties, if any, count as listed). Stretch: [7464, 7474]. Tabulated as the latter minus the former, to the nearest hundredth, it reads 0.33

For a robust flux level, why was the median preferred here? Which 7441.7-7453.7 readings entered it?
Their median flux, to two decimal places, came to 6.66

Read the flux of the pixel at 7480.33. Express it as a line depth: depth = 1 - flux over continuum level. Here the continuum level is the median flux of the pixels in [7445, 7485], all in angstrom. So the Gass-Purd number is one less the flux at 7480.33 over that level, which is 0.035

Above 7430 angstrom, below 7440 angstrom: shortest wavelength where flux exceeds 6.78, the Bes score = 7430.55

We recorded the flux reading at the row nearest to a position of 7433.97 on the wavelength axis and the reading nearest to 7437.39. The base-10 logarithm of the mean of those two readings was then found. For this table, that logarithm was 0.833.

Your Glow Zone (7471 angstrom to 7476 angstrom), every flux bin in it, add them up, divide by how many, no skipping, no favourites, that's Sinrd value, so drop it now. 6.73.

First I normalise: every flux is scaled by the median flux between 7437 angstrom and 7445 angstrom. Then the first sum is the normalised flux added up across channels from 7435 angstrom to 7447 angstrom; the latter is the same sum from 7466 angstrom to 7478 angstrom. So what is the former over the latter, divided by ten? 0.103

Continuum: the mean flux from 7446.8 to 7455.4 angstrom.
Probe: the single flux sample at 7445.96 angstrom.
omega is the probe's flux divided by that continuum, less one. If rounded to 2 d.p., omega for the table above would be 0.03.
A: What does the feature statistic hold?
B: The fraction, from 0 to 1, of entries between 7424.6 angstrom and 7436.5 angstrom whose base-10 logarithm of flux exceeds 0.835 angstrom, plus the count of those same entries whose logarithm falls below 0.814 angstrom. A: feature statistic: 3.43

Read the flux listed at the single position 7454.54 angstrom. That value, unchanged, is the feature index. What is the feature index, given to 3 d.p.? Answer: 6.838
